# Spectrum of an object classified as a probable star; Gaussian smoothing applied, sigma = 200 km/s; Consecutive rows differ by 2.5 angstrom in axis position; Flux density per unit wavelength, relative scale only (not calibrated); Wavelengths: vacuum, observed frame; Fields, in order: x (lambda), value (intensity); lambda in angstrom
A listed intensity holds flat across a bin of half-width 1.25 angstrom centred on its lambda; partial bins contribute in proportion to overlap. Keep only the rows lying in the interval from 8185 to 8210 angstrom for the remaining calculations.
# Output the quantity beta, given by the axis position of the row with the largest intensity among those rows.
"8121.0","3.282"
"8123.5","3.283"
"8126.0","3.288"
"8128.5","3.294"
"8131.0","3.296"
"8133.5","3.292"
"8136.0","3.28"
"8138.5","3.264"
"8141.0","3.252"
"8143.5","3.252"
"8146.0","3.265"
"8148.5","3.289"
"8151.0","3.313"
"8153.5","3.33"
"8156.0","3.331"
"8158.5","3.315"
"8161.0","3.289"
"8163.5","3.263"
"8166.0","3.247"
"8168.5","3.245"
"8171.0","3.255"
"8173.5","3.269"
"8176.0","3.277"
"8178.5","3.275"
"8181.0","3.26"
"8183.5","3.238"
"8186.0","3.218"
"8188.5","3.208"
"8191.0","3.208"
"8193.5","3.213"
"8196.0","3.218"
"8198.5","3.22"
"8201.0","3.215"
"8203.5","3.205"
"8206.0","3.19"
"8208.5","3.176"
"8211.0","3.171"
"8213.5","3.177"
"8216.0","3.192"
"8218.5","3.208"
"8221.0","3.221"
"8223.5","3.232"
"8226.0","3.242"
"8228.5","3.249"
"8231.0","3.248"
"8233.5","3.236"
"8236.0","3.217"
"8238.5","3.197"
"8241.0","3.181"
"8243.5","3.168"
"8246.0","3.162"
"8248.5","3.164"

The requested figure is 8198.5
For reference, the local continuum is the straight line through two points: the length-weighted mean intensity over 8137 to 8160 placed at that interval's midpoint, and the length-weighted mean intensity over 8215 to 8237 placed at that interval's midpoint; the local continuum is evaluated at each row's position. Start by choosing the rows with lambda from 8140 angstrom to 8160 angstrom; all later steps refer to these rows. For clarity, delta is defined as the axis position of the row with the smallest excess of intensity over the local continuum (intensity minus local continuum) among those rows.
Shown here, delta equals 8141.0 angstrom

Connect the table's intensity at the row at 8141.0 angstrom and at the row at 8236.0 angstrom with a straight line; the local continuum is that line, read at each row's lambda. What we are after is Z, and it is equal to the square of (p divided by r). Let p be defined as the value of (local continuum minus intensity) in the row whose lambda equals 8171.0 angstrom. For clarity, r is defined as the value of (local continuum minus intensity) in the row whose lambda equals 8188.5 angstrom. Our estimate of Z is 0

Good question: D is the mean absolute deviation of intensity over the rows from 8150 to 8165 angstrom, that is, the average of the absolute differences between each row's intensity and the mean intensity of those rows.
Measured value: 0.021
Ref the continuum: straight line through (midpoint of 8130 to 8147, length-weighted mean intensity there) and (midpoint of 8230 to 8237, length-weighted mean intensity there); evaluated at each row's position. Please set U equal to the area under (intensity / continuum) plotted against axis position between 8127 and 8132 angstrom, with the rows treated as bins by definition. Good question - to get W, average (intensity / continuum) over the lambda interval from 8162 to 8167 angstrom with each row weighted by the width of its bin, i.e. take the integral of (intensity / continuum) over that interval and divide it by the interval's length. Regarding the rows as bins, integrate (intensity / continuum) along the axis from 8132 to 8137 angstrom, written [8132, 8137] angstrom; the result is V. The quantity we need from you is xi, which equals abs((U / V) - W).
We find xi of 0.003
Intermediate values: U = 5.030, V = 5.02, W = 1.00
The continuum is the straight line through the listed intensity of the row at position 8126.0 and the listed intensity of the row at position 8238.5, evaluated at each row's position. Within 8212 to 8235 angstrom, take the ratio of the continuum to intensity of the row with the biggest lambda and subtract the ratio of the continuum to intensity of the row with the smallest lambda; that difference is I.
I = -0.023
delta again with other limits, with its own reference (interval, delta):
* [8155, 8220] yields 8211.0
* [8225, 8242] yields 8241.0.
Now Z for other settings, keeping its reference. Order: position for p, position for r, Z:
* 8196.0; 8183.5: 69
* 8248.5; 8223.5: 22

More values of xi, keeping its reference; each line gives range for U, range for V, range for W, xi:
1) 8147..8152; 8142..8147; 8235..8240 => 0.021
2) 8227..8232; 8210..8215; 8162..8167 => 0.026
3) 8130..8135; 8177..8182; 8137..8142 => 0.005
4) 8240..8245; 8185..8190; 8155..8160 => 0.023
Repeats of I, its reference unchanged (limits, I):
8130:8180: -0.005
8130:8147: 0.006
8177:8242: 0.013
